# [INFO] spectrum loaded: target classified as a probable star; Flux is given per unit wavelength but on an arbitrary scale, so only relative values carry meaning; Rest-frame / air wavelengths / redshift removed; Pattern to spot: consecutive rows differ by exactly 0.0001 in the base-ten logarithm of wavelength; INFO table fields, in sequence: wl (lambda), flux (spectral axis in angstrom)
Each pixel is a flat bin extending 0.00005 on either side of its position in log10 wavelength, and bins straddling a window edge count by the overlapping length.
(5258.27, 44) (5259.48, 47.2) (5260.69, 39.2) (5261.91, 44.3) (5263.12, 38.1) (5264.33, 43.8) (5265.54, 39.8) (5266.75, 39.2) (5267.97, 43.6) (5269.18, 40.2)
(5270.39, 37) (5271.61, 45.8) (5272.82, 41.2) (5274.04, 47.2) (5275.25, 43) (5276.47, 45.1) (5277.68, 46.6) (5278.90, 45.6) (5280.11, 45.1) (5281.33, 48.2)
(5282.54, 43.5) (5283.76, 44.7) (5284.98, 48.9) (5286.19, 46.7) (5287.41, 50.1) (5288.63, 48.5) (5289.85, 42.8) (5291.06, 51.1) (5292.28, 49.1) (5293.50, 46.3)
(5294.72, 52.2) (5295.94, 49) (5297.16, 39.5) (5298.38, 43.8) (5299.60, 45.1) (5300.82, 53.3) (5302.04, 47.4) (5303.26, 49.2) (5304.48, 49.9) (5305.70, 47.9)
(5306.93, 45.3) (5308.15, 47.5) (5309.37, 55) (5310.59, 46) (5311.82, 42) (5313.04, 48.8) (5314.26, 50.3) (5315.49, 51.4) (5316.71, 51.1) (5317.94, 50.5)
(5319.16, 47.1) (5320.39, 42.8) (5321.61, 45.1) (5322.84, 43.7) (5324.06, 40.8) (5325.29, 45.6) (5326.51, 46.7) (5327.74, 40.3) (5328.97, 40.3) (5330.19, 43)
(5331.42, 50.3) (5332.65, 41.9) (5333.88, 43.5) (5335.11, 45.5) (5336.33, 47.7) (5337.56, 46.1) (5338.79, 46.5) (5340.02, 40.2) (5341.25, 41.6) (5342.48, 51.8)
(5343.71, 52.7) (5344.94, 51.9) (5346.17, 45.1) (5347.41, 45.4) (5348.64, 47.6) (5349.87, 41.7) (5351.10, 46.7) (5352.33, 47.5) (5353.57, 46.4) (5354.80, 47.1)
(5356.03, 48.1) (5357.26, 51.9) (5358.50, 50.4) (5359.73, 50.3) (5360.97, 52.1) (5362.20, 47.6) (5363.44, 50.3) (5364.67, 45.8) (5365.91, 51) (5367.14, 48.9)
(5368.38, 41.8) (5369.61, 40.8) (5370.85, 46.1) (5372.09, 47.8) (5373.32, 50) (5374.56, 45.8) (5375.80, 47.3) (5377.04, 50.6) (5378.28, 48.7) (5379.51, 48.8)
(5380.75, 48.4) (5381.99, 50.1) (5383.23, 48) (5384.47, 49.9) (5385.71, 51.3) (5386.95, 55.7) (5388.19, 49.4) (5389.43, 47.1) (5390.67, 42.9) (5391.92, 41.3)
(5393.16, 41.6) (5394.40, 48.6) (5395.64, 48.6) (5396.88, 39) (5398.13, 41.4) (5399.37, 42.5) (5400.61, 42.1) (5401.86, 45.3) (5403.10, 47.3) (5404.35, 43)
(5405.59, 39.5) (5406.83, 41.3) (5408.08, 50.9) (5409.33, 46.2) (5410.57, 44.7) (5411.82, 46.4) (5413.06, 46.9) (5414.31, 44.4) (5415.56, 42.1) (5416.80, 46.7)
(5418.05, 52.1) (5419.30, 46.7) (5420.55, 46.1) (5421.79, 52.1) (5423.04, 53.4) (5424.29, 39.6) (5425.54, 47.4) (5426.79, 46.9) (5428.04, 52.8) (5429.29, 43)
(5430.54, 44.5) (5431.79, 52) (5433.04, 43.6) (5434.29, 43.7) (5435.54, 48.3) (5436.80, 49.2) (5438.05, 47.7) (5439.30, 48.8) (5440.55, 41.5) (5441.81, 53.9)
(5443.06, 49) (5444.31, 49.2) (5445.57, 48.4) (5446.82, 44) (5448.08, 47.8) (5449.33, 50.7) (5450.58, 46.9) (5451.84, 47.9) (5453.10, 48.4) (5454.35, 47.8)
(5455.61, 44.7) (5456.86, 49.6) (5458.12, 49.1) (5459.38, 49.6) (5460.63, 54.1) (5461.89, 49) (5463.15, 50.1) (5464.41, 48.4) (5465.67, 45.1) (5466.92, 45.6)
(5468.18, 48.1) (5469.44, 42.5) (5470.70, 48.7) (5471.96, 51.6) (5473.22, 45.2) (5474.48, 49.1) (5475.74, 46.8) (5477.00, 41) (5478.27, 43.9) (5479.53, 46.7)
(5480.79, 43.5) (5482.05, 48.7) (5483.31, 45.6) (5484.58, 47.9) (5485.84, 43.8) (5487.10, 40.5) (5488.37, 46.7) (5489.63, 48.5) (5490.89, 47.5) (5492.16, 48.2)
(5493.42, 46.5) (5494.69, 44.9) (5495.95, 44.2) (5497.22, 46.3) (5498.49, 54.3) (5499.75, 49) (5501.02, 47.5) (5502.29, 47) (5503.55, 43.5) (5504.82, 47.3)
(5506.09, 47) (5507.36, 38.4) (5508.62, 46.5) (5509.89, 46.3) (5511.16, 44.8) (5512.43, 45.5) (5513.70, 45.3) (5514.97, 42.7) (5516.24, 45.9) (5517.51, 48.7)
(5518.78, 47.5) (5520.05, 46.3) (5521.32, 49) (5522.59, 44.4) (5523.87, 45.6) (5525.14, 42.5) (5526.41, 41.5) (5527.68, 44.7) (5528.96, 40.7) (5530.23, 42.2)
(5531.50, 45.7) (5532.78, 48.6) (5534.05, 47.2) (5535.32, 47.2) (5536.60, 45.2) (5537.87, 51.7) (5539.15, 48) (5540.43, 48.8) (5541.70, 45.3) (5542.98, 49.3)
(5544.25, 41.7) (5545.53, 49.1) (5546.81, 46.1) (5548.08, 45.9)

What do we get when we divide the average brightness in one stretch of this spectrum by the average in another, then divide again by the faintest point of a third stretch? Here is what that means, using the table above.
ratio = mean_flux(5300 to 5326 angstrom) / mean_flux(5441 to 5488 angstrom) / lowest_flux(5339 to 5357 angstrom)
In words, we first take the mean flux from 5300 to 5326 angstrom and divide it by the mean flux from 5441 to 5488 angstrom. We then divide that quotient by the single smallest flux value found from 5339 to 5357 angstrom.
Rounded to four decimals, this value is 0.0250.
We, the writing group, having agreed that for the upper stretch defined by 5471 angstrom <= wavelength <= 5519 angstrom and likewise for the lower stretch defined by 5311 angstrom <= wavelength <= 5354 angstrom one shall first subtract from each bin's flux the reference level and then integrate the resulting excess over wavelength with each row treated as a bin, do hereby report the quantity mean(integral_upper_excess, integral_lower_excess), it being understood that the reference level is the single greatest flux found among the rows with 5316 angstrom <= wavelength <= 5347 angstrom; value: -301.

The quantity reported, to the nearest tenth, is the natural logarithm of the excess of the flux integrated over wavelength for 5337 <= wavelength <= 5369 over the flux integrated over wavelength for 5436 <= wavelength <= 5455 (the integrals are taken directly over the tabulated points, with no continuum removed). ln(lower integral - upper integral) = 6.4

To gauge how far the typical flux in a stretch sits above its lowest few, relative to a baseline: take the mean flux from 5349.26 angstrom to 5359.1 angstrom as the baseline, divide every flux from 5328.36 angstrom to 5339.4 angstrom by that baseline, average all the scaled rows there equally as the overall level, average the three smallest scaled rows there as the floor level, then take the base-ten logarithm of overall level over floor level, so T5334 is 0.033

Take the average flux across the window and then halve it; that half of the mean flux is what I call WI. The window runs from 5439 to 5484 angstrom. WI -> 23.76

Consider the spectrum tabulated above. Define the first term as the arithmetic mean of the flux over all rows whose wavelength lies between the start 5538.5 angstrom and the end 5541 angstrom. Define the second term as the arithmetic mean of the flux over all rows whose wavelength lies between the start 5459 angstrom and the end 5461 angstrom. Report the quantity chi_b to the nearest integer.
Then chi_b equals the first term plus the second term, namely 100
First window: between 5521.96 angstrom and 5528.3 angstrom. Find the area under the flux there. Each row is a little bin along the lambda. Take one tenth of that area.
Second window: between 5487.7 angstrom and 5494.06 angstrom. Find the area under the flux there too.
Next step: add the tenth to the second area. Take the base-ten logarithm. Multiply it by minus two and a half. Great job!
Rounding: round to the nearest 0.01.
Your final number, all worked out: -6.29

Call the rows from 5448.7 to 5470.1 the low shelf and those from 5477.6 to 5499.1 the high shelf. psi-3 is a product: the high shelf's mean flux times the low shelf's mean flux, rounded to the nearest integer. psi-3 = 2228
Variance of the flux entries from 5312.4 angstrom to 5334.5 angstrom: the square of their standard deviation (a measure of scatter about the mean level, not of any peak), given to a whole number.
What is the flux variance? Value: 15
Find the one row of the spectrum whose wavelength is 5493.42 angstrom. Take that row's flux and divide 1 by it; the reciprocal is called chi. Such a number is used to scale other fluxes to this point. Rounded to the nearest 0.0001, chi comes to 0.0215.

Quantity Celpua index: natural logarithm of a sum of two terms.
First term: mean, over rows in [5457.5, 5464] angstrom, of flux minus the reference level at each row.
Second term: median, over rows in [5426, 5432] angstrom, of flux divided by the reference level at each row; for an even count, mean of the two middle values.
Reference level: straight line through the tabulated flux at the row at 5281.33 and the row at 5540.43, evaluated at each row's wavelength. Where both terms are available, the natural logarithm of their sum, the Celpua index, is 1.0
